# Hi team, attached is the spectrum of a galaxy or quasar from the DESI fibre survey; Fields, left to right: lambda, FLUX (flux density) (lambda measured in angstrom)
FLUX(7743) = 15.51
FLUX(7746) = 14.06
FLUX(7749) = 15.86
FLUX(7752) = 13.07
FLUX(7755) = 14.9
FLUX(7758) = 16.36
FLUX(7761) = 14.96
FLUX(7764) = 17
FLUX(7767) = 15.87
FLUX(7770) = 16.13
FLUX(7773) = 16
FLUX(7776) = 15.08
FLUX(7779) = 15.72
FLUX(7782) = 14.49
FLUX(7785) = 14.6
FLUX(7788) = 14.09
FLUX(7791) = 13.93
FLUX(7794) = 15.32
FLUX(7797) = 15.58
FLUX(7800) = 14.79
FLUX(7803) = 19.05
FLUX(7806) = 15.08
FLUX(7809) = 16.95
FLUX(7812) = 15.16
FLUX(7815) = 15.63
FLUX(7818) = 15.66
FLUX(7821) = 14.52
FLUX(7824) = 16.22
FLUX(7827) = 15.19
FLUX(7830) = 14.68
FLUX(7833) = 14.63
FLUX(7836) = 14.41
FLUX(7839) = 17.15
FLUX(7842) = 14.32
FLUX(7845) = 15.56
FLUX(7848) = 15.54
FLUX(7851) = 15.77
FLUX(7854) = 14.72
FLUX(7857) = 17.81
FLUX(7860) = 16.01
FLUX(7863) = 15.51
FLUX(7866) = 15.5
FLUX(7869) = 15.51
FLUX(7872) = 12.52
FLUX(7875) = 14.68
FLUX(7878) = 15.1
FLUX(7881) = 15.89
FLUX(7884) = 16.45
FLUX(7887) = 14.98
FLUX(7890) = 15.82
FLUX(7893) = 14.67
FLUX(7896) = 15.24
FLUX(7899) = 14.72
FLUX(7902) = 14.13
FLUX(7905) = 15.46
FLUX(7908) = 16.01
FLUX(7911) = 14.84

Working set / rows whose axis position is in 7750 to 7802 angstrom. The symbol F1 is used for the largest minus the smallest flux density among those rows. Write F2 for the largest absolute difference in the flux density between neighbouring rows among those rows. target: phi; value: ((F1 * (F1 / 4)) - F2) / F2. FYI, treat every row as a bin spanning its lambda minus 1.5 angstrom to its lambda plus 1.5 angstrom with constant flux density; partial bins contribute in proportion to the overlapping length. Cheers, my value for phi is 0.9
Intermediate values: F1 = 3.9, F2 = 2.0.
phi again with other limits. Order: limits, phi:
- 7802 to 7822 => 0.3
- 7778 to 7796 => -0.4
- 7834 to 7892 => 1.3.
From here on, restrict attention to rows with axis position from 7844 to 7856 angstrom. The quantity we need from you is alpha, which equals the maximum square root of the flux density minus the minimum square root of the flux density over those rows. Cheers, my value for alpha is 0.13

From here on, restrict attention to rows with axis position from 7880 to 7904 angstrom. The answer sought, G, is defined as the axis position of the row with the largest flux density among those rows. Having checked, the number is 7884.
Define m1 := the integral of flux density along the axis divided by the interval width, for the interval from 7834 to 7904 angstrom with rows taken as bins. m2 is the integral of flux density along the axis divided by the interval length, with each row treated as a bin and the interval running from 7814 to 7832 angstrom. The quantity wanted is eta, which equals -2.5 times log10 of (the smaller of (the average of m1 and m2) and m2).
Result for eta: -2.96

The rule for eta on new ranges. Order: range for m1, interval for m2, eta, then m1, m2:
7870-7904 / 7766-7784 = -2.96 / 14.94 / 15.51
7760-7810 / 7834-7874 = -2.97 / 15.56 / 15.39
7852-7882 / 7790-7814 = -2.98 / 15.32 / 15.77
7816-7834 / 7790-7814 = -2.97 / 15.18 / 15.77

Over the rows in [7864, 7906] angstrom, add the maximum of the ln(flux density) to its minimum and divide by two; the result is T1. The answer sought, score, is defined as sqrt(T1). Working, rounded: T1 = 2.66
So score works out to 1.63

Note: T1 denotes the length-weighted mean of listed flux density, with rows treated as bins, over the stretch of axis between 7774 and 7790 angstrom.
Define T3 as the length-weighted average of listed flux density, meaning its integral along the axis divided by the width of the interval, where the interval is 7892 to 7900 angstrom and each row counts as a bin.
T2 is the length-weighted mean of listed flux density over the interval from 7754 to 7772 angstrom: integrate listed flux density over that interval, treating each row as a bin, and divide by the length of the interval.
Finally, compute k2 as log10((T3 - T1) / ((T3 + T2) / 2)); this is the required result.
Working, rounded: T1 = 14.8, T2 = 15.9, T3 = 14.9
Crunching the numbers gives -2.22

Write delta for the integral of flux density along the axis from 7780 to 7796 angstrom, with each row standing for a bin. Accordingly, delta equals 233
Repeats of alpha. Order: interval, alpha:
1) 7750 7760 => 0.43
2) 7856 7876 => 0.68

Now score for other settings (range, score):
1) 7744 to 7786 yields 1.64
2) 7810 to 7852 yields 1.66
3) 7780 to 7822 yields 1.67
